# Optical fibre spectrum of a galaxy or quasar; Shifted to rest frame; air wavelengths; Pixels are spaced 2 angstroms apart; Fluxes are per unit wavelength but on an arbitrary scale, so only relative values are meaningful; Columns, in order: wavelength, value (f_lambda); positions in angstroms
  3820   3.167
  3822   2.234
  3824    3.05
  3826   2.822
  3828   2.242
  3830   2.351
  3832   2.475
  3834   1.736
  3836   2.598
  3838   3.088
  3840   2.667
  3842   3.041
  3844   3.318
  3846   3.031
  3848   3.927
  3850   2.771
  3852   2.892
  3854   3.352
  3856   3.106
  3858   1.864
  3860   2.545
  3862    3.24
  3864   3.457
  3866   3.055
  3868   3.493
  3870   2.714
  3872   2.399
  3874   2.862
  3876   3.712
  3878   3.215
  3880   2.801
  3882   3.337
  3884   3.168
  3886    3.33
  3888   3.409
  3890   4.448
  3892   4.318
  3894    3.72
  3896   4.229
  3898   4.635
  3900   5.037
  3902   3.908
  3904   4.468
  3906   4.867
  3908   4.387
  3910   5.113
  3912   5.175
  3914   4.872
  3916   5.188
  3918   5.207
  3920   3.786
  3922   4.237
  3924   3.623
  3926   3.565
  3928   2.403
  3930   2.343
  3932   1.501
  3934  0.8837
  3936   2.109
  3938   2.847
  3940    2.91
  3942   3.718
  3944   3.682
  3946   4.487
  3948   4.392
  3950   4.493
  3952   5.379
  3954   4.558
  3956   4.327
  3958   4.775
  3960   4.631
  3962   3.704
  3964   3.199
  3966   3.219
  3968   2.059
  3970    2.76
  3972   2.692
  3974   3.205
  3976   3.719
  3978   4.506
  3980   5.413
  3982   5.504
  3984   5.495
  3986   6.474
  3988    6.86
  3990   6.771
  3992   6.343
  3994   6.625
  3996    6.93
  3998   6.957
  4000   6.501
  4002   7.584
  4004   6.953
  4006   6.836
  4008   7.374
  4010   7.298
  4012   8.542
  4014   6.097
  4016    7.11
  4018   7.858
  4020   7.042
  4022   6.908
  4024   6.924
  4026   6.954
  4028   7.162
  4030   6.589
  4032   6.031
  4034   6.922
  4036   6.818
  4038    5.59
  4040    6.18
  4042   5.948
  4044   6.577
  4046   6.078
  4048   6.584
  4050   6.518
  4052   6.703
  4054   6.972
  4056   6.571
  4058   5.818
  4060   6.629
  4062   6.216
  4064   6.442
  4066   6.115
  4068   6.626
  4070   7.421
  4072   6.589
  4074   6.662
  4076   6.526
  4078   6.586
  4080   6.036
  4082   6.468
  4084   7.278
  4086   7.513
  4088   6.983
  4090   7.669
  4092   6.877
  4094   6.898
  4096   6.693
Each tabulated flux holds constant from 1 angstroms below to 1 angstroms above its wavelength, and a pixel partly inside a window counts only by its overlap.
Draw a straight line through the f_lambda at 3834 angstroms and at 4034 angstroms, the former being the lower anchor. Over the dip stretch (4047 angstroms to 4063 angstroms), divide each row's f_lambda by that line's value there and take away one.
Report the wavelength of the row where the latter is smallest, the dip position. 4058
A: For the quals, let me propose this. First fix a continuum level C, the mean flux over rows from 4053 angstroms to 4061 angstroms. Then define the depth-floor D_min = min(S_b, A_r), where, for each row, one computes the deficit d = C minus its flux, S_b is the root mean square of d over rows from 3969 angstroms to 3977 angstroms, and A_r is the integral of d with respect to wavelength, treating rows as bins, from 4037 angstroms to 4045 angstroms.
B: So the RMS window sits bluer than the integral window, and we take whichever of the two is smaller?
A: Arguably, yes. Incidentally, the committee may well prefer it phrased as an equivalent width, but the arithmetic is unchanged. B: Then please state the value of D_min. 3.4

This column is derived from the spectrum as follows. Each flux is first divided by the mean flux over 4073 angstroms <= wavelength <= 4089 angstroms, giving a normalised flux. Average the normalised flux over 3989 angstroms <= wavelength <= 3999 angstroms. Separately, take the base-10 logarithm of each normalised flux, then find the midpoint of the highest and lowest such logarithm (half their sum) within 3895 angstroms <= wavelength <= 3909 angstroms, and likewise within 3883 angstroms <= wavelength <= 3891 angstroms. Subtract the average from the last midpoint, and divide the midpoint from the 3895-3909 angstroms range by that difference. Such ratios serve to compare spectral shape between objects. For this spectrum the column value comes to 0.15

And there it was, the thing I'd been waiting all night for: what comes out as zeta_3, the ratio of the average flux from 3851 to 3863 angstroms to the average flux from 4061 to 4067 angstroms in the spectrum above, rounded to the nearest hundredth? 0.45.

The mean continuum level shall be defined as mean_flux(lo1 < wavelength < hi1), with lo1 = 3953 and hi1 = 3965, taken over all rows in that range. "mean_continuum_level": 4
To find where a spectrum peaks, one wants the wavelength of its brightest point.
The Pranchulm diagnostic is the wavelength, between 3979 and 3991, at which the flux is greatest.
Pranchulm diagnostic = 3988 angstroms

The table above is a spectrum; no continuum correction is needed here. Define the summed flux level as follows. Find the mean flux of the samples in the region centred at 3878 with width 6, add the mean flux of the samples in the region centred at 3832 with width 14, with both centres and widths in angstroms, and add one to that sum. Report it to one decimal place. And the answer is 6.7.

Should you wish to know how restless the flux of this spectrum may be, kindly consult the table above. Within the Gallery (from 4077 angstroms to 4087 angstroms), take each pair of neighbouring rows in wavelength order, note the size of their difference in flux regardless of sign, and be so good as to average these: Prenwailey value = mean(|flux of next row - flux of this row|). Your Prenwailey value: 0.51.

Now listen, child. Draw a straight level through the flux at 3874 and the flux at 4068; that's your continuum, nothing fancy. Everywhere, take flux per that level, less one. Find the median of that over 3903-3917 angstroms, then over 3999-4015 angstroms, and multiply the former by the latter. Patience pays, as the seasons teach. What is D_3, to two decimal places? 0.12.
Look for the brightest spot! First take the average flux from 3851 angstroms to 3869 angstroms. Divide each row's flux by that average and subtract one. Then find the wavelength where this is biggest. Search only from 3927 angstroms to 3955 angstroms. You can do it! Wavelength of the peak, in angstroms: 3952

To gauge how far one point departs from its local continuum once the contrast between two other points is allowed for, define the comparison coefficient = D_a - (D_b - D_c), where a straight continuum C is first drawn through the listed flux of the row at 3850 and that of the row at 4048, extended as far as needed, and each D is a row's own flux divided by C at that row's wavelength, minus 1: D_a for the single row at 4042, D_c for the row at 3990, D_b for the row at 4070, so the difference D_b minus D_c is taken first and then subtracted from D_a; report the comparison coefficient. 0.10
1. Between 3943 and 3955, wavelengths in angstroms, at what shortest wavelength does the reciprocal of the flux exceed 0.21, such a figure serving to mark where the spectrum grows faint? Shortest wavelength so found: 3944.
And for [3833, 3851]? 3834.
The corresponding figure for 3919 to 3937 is 3920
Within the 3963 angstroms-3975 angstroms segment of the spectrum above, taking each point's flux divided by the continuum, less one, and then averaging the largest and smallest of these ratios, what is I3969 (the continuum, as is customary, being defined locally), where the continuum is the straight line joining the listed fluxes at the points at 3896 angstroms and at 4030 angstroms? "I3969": -0.5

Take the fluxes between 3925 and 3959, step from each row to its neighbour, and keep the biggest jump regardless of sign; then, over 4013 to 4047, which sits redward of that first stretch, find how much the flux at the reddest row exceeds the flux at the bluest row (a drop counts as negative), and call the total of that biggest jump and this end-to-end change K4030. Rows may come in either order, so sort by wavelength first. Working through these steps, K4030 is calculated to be 1.2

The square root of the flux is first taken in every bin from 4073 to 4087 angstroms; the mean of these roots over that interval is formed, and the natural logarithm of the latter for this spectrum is 0.95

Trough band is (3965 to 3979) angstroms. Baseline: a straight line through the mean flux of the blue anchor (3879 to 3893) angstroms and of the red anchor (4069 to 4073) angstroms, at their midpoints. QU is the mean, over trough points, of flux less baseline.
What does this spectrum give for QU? -2.0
